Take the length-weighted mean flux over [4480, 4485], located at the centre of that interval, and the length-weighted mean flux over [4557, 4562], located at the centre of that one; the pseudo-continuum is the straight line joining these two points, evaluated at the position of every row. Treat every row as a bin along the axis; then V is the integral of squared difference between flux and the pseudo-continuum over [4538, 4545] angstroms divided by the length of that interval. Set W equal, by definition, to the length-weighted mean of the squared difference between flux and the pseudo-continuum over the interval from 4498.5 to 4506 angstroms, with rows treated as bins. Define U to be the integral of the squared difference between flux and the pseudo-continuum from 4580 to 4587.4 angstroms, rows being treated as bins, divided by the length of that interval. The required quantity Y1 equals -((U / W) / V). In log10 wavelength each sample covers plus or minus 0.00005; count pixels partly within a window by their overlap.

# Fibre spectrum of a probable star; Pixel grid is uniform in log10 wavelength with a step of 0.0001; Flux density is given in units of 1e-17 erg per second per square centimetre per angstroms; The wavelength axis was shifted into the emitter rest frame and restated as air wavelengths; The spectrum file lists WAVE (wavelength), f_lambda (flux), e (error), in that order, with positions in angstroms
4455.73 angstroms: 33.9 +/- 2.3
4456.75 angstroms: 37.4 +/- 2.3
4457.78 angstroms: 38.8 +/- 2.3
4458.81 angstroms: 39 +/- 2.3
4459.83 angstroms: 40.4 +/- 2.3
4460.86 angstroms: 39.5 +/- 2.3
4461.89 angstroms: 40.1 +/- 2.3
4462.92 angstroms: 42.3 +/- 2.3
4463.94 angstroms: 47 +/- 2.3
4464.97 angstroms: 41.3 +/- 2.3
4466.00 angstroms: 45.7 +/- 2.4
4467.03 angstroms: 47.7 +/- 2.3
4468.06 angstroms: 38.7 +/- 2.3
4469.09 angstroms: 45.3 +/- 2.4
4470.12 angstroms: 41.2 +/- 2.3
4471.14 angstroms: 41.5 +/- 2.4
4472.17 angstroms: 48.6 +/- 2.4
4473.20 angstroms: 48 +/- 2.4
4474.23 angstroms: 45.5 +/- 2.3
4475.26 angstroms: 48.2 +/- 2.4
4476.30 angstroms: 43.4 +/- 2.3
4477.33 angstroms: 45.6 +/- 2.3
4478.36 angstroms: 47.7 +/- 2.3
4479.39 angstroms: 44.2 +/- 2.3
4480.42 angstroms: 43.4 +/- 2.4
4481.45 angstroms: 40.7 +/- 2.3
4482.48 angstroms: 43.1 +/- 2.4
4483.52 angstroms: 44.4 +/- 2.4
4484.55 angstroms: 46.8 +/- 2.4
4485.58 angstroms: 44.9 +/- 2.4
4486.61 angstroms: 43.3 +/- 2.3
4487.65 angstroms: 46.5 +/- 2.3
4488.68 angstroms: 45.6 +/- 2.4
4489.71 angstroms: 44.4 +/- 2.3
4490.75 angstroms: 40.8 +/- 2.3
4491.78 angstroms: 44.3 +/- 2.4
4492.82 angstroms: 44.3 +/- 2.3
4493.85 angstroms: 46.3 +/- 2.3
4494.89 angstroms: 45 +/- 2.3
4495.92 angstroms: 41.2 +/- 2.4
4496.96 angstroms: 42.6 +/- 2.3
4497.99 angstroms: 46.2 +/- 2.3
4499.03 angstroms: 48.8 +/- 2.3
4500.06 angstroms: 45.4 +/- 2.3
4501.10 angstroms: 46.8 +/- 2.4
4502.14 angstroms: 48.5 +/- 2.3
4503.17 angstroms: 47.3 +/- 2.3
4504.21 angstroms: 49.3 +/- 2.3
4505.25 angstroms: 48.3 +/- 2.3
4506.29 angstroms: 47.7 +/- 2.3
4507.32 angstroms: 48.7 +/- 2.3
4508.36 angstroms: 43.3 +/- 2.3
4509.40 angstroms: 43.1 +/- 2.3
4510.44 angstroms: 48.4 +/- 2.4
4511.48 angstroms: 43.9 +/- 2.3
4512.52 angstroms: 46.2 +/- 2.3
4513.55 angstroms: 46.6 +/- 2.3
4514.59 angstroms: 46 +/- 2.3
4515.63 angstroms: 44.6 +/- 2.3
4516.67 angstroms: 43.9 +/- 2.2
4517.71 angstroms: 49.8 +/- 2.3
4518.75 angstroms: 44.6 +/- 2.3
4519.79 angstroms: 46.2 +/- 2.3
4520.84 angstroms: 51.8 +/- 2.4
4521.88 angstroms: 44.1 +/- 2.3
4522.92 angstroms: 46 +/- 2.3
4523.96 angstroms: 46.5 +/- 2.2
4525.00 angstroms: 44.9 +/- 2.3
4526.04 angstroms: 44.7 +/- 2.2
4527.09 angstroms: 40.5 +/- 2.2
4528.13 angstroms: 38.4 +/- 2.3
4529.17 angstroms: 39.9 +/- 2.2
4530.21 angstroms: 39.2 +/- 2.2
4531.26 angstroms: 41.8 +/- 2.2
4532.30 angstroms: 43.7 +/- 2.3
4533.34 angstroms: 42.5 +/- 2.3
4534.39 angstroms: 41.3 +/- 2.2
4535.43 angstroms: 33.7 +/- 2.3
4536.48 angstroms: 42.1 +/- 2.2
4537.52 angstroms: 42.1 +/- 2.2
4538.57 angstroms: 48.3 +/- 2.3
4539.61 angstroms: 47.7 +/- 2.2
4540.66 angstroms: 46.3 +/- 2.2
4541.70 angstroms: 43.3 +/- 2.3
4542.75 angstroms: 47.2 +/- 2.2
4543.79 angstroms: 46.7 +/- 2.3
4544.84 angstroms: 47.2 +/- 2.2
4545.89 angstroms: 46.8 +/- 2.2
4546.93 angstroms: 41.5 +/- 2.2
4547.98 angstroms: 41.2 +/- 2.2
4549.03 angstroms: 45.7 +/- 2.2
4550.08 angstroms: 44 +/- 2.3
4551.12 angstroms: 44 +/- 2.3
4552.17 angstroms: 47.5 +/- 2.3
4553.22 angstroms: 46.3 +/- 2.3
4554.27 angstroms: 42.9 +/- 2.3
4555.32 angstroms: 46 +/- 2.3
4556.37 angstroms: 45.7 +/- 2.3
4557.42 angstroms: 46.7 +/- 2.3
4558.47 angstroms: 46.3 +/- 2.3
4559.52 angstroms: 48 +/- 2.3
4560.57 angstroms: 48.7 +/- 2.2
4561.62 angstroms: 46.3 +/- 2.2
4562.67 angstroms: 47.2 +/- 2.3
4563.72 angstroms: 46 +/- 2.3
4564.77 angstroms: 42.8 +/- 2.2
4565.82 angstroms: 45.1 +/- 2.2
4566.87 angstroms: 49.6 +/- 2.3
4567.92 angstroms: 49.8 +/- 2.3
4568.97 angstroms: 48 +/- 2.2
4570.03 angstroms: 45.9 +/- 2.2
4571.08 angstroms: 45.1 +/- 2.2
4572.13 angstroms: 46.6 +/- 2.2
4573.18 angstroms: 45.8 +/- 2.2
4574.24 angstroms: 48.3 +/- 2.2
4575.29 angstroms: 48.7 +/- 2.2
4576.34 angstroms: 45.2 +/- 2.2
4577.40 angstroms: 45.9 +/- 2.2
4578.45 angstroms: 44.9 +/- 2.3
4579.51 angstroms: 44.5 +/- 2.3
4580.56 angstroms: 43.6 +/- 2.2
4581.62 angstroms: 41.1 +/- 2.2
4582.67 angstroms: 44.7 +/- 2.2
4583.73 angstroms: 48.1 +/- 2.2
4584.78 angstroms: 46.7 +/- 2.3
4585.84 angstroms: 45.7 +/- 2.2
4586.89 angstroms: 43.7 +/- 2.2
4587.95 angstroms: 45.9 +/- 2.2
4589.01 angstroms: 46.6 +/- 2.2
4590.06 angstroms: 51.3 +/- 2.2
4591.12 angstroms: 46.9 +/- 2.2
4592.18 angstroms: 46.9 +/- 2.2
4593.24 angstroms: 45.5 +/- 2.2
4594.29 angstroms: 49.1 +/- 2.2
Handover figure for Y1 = -0.56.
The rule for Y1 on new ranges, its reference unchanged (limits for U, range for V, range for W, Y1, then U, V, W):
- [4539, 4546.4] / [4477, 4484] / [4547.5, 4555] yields -0.04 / 1.8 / 4.7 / 8.9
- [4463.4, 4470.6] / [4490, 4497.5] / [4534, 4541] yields -0.09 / 11.1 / 3.9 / 31.8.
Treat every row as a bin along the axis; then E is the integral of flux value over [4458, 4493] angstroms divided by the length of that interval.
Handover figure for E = 44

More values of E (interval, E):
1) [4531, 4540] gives 43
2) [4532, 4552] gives 44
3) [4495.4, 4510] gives 46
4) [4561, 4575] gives 47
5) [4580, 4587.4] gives 45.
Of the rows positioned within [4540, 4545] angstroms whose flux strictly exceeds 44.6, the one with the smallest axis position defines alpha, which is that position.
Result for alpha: 4540.66 angstroms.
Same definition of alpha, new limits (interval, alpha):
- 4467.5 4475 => 4469.09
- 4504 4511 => 4504.21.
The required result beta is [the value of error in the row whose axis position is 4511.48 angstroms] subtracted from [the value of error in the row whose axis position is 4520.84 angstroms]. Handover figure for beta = 0.10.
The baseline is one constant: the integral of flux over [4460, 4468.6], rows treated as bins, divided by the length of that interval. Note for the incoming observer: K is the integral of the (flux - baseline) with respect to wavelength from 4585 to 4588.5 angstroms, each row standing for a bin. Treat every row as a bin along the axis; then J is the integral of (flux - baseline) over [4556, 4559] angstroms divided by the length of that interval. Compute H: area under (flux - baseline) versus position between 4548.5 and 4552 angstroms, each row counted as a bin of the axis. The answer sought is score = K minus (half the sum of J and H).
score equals 3.4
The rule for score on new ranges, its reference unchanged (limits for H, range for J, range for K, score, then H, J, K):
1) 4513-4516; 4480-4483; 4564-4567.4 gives 6.3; 9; -0.3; 10.9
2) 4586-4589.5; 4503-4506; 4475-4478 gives 1.2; 10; 5.7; 8.9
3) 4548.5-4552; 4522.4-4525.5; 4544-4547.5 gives 3.6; 8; 3.2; 9.1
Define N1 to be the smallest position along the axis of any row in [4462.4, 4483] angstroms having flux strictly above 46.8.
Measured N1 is 4463.94 angstroms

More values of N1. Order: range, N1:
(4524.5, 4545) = 4538.57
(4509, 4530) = 4510.44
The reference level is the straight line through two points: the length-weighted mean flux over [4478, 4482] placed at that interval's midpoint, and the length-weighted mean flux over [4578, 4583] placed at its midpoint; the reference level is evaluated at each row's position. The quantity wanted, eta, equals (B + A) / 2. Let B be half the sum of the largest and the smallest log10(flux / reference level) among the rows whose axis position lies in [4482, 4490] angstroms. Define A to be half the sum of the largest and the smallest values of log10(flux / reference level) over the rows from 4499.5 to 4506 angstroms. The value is 0.021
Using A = 0.033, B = 0.010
